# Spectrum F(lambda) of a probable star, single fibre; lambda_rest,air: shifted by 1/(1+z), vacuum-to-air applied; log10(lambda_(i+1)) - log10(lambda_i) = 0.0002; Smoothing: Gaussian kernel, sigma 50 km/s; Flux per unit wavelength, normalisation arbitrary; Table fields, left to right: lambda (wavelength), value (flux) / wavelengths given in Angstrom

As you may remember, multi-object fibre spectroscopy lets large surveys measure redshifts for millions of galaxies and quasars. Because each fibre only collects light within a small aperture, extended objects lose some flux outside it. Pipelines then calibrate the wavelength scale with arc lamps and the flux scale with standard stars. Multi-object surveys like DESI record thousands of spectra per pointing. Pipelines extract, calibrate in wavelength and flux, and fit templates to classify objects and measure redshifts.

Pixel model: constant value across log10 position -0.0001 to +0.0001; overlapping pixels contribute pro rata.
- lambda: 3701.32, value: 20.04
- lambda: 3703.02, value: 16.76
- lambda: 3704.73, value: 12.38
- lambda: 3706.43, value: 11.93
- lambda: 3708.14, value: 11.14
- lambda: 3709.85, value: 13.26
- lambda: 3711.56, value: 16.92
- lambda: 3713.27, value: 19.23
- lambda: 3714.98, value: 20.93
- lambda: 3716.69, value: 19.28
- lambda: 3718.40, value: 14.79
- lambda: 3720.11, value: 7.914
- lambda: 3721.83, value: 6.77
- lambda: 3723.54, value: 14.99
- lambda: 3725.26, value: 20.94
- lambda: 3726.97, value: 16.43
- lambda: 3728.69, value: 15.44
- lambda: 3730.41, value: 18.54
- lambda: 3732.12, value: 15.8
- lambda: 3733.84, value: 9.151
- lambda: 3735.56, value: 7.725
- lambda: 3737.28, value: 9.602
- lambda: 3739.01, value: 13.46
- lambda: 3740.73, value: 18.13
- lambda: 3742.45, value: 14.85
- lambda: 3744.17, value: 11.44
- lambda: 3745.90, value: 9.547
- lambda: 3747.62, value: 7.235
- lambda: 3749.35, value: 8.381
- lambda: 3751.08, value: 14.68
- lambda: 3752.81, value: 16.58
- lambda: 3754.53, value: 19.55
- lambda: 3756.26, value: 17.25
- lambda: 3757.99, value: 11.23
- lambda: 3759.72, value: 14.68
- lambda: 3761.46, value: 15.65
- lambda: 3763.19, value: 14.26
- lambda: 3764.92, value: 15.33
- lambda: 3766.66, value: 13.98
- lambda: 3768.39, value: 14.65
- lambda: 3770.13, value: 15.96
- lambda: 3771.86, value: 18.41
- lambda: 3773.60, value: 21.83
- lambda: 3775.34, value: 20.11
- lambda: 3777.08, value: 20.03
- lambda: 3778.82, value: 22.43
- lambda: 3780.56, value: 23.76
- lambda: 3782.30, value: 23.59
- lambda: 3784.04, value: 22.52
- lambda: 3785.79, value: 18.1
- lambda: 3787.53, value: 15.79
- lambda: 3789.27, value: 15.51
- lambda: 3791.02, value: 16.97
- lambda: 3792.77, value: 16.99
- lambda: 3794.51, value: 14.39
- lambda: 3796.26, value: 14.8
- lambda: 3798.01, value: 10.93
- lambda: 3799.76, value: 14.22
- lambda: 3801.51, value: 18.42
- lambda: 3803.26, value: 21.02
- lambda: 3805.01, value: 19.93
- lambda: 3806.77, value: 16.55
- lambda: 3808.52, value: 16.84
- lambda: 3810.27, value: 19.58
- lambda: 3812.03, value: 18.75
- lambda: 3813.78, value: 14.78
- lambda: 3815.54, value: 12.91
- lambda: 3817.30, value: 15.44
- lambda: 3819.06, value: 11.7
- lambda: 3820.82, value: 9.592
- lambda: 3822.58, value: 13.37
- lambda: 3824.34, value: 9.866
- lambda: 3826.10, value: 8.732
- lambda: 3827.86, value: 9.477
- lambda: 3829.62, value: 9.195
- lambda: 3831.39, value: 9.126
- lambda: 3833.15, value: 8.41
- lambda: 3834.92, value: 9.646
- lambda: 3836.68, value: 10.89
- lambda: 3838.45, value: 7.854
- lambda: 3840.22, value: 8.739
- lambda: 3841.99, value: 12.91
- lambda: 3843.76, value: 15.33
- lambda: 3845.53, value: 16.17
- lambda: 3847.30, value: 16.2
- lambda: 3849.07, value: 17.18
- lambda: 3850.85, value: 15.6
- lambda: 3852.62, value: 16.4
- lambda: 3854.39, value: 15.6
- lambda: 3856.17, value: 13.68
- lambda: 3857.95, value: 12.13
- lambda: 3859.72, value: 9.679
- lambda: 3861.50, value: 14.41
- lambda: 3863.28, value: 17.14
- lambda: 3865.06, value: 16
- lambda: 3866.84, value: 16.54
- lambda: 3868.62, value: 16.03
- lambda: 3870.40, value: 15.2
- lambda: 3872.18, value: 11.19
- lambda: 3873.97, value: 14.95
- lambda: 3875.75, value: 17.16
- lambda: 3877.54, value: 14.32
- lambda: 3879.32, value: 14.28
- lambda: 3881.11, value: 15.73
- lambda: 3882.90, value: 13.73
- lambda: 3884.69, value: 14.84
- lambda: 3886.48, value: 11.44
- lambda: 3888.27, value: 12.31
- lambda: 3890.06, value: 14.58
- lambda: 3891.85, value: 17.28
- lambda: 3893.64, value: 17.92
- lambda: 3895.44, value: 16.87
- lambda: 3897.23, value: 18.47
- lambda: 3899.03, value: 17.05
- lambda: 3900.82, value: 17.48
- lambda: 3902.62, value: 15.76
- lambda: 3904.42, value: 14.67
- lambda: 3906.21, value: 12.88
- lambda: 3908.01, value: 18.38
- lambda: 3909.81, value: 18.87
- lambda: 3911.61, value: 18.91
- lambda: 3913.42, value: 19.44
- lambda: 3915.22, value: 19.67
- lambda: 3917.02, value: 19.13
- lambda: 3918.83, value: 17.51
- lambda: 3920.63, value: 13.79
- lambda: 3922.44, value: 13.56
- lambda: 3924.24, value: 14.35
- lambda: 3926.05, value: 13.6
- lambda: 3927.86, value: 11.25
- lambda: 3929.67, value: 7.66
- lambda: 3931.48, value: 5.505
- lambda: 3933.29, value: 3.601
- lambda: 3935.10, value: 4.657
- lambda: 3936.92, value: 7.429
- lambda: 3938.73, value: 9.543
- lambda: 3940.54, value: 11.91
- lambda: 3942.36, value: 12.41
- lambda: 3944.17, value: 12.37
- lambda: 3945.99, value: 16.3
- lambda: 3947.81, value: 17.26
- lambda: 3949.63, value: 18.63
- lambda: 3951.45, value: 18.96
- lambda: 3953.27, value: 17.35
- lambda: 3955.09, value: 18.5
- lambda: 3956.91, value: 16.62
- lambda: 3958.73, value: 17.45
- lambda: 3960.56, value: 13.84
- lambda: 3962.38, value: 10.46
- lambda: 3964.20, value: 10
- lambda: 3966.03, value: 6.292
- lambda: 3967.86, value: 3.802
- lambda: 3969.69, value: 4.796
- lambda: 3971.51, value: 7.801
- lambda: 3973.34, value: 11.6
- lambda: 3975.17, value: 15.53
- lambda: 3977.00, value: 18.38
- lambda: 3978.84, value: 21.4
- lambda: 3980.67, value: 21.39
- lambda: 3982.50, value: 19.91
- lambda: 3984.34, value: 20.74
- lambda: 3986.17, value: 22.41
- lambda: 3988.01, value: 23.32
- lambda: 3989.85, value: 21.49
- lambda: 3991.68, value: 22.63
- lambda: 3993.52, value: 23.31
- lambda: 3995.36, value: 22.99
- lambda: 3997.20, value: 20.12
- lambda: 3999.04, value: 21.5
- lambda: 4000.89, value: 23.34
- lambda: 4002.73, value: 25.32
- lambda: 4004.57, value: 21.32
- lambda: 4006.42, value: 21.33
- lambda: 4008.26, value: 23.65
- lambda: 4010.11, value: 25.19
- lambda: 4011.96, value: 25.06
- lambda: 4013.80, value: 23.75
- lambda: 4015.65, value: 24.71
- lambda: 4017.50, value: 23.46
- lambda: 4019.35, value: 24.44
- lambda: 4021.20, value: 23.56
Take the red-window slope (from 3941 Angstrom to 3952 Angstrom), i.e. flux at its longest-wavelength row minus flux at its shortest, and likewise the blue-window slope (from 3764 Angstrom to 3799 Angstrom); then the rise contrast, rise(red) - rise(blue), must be 11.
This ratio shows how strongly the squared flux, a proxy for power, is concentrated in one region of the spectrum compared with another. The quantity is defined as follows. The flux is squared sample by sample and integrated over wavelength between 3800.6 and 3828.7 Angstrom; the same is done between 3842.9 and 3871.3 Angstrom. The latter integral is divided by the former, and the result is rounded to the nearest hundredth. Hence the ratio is 1.01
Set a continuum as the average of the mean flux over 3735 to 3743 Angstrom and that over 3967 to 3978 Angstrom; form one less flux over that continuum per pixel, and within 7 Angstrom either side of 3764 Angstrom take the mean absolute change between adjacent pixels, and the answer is 0.13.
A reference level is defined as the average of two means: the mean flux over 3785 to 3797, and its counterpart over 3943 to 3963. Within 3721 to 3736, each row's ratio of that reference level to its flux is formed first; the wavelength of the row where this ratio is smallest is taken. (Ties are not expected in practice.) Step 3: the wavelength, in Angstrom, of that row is 3725.26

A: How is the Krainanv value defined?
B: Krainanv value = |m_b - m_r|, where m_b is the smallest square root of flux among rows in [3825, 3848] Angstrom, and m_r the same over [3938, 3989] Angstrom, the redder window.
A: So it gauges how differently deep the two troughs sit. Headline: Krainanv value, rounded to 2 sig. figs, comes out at 0.85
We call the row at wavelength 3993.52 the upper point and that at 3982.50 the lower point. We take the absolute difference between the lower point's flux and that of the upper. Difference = 3.4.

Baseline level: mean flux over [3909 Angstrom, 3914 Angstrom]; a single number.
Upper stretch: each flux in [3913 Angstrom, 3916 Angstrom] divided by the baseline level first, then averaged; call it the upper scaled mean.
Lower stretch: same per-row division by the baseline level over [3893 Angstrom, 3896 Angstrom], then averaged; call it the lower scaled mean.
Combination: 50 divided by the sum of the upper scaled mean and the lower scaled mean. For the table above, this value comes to 26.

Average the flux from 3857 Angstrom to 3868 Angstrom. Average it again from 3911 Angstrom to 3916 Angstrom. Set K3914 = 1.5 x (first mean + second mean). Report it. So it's 50.5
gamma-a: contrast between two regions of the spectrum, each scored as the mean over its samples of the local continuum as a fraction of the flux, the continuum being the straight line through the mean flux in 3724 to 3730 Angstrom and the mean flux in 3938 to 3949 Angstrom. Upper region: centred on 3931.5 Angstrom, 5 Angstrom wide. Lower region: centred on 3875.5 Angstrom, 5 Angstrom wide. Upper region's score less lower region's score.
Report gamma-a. 1.7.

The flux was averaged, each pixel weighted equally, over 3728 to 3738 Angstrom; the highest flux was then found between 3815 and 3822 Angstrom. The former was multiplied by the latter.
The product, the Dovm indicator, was 196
